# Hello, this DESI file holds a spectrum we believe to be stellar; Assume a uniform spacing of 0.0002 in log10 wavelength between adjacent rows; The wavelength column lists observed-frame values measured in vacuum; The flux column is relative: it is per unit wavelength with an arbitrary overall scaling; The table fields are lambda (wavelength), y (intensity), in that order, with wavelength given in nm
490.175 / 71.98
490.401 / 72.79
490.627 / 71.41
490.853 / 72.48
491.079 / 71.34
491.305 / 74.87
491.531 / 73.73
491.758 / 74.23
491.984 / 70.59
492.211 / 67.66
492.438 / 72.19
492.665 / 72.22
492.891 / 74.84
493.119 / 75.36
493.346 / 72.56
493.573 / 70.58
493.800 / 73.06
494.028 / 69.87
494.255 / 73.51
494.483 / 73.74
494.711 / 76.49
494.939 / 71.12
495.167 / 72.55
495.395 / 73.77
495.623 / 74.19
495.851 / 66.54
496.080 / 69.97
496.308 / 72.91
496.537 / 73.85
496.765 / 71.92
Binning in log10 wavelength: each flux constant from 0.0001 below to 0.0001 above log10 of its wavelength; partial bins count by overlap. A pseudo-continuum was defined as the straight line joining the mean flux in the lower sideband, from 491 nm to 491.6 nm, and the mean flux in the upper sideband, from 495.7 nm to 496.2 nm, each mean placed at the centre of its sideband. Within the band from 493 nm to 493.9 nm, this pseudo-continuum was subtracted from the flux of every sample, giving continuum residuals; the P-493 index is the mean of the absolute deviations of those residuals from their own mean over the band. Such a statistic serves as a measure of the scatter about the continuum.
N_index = 1.32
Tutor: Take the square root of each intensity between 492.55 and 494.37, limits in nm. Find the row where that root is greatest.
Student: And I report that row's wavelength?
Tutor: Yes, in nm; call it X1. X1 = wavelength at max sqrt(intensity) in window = 493.119 nm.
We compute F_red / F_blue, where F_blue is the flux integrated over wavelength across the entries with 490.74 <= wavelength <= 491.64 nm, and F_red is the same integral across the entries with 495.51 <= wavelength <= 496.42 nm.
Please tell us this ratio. 0.98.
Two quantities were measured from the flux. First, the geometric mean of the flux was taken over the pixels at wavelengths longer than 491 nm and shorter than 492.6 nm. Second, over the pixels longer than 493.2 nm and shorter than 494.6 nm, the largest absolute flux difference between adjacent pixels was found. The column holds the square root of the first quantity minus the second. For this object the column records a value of 4.8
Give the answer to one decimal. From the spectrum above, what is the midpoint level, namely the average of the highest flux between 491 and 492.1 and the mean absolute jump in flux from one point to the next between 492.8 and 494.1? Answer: 38.5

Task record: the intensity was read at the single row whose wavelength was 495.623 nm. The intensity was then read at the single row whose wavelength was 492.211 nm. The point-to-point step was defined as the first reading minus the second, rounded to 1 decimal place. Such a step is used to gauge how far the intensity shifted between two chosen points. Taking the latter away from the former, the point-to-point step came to 6.5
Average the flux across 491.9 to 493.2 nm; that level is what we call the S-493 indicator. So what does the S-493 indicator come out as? 72.1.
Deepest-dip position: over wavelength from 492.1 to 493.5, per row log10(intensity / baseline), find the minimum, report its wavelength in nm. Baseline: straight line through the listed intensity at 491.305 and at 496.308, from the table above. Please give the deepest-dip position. 492.211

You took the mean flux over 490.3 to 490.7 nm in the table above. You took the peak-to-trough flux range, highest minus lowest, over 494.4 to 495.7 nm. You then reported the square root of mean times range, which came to 19.7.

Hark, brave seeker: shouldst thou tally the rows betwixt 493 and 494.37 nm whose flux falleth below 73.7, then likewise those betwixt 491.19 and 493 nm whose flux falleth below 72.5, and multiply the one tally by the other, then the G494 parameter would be 20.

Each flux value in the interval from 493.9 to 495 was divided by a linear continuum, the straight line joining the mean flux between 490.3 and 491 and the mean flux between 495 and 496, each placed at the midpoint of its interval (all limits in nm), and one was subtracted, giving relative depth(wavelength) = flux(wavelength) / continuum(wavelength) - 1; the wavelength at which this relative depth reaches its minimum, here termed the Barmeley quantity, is 494.028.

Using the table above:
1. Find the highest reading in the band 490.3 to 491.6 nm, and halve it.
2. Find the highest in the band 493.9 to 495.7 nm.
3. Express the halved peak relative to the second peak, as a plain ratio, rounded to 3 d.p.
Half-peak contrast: 0.489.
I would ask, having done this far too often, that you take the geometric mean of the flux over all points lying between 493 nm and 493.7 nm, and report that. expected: 72.8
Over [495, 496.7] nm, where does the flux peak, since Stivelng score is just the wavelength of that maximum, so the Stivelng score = 495.623 nm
